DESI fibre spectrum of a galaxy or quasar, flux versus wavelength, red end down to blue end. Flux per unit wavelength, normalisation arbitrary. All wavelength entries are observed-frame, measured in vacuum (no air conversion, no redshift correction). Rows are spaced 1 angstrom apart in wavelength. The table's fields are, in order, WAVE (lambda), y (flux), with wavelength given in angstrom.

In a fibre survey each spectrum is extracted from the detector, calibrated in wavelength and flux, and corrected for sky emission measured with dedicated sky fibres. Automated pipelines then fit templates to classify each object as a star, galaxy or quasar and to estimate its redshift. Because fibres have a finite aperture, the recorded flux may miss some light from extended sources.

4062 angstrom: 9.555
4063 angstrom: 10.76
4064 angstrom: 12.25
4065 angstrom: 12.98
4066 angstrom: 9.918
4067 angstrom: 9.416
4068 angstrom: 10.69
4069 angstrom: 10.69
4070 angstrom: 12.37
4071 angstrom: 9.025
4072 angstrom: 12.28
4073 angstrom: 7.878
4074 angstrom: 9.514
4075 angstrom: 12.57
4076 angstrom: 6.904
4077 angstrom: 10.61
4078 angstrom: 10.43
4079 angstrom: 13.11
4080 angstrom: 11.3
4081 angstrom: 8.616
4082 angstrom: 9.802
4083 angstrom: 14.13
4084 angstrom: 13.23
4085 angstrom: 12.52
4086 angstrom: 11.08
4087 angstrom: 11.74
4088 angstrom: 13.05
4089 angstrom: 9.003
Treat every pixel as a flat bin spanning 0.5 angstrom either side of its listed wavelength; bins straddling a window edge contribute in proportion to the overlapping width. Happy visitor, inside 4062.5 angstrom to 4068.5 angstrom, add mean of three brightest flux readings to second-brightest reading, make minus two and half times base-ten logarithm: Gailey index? -3.46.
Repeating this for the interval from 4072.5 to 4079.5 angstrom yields -3.48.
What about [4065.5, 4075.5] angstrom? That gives -3.49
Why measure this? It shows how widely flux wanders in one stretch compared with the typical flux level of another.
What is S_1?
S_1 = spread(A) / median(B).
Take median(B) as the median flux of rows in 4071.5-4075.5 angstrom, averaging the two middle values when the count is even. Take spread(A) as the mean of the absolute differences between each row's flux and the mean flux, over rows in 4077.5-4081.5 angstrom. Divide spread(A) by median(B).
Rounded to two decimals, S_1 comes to 0.12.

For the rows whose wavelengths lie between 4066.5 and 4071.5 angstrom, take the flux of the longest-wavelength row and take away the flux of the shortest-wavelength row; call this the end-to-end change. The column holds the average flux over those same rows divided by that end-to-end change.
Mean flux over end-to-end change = -27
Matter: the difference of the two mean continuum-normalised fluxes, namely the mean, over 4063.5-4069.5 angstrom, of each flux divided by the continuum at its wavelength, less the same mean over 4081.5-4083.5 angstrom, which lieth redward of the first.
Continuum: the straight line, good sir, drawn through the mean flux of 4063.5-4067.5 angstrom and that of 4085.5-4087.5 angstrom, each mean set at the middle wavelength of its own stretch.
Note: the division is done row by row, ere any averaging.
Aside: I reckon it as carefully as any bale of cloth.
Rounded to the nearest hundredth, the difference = -0.07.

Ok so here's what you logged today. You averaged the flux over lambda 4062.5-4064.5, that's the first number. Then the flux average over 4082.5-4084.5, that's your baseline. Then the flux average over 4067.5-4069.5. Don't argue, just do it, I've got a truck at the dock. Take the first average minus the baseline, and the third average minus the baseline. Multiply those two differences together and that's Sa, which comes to 6.5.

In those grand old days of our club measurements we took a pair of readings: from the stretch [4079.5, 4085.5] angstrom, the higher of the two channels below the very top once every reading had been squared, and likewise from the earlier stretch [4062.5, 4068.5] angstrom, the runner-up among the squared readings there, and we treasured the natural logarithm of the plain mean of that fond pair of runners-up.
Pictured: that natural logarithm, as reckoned 5.09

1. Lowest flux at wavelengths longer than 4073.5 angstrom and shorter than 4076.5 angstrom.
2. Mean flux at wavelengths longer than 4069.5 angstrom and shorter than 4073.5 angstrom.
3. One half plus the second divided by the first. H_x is 2.00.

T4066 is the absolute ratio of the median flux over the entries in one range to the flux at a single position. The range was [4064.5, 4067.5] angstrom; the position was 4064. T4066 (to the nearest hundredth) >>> 0.81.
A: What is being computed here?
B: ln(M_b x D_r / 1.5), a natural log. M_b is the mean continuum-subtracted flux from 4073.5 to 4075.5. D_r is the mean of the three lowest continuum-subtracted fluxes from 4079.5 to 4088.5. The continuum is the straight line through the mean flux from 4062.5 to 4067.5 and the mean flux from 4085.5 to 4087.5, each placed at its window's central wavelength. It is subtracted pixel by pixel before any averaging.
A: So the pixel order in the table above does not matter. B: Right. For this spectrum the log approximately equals -1.7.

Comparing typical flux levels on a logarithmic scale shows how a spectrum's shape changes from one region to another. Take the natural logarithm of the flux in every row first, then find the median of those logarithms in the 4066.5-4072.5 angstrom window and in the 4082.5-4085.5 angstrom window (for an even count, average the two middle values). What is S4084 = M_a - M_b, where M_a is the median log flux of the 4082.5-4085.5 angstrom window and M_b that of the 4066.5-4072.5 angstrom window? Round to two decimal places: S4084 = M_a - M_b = 0.21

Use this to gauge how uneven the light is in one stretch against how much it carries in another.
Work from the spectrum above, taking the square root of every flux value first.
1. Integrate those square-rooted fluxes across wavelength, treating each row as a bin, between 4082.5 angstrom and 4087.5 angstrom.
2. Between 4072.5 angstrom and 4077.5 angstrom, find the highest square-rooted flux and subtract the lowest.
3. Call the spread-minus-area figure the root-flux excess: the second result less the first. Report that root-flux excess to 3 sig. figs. -16.8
